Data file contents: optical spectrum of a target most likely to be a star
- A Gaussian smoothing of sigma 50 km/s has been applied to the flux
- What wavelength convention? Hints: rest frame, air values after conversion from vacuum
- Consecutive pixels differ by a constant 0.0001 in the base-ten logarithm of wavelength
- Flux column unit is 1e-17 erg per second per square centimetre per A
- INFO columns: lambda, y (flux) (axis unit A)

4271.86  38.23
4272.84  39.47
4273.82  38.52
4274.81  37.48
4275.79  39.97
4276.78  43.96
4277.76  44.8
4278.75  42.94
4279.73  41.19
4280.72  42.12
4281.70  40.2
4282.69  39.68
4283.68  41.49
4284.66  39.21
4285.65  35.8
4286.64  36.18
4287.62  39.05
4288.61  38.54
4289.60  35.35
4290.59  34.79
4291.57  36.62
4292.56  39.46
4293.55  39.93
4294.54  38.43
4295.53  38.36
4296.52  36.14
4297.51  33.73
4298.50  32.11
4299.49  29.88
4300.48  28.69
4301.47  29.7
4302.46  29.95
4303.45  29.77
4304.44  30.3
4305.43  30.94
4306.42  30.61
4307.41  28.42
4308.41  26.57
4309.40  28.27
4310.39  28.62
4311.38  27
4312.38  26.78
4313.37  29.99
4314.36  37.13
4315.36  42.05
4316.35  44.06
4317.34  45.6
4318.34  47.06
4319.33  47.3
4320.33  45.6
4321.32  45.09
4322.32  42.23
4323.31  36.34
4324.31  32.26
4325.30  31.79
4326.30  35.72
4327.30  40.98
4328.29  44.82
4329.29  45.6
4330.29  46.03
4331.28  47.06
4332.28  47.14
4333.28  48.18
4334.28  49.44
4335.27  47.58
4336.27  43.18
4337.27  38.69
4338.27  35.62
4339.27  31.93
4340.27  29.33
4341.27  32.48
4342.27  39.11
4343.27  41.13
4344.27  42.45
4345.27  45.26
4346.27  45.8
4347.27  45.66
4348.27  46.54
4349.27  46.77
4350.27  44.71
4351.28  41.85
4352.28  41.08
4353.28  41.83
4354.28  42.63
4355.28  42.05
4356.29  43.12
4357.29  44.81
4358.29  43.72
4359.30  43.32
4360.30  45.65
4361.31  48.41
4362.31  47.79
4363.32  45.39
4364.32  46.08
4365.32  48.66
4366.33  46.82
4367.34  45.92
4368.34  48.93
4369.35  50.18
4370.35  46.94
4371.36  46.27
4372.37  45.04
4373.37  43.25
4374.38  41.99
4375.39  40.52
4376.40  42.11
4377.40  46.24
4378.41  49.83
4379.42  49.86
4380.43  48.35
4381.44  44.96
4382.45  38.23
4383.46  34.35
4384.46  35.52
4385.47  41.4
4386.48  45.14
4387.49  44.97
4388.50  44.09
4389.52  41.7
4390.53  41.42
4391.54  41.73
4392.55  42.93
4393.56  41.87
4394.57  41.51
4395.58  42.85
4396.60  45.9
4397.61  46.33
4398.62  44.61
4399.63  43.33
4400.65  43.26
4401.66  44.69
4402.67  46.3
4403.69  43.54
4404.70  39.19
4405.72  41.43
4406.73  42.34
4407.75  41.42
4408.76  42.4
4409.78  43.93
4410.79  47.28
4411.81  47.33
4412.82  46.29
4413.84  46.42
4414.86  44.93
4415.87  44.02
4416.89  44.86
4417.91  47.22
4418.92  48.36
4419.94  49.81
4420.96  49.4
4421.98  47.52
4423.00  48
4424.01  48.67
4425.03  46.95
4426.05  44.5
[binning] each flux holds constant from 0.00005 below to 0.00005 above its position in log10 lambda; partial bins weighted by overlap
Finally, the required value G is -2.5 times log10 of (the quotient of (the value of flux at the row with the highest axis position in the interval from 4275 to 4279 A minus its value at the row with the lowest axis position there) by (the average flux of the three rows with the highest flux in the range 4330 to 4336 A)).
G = 3.0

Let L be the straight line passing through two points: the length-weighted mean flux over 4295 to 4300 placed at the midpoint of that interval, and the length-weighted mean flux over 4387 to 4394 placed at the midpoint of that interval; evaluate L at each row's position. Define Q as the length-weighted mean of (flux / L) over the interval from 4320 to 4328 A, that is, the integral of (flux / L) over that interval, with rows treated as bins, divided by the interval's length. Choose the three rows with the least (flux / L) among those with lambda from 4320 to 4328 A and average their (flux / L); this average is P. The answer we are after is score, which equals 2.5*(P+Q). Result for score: 4.93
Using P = 0.91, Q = 1.06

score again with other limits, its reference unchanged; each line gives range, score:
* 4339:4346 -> 4.53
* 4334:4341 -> 4.71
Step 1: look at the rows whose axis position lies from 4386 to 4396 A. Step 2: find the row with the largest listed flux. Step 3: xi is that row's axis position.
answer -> 4386.48 A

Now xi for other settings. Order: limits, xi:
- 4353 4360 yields 4357.29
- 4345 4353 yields 4349.27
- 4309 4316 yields 4315.36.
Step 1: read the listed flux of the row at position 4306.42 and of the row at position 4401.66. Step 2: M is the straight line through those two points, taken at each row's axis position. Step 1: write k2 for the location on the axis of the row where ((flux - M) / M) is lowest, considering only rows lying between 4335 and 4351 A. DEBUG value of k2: 4340.27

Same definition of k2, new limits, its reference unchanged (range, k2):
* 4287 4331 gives 4312.38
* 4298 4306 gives 4300.48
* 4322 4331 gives 4325.30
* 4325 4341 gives 4340.27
